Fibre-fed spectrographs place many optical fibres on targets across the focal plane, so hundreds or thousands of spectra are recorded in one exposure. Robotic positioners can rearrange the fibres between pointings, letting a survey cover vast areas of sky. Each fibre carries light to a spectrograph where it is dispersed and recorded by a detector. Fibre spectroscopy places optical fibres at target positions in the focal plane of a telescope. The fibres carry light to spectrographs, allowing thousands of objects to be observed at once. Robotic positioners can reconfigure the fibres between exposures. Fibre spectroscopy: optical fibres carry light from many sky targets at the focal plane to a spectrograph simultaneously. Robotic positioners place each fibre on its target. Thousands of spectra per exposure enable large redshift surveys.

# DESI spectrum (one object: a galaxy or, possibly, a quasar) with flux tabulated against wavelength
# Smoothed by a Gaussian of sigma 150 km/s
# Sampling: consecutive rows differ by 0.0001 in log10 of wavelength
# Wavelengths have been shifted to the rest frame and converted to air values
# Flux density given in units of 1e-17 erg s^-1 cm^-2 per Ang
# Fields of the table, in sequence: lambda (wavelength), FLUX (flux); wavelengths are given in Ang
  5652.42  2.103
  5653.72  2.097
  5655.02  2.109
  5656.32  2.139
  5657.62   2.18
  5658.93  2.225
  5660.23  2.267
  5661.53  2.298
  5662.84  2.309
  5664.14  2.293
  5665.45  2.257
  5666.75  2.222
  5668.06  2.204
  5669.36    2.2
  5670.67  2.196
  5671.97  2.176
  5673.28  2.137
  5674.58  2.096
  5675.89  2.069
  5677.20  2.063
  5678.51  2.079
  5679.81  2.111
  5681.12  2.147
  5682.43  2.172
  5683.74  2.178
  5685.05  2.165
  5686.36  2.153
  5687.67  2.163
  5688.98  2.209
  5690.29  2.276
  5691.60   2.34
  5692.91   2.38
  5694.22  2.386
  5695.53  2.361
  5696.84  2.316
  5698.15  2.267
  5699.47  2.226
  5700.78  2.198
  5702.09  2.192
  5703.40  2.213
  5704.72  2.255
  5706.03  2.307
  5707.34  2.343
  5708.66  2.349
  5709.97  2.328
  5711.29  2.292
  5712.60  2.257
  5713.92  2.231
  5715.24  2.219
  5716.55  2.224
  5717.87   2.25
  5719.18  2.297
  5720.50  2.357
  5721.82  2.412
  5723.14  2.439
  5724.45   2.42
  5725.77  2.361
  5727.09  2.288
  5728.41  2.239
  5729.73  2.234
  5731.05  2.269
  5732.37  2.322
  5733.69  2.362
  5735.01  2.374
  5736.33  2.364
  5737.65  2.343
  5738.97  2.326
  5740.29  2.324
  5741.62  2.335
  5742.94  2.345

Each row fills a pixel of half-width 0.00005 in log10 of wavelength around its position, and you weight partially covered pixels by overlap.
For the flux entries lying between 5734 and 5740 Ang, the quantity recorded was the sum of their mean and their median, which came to 4.71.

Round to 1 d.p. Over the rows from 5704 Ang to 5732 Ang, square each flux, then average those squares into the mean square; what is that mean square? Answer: 5.3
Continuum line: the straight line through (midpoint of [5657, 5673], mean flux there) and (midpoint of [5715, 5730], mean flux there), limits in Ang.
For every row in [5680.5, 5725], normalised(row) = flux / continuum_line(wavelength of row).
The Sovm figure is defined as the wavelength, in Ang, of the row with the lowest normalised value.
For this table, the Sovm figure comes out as 5686.36 Ang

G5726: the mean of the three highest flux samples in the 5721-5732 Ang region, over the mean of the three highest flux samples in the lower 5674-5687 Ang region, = 1.12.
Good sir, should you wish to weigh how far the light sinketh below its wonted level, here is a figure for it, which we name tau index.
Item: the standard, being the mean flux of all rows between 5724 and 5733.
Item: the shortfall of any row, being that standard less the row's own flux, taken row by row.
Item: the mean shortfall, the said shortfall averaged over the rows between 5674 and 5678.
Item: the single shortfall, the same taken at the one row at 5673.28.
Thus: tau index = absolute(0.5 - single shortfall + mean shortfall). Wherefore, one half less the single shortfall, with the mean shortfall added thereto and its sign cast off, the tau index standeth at 0.56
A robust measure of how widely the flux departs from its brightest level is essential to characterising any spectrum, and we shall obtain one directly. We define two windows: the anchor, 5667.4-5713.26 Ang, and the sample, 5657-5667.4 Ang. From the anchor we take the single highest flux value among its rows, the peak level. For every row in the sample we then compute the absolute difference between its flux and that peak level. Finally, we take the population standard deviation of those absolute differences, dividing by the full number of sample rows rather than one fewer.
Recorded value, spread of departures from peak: 0.042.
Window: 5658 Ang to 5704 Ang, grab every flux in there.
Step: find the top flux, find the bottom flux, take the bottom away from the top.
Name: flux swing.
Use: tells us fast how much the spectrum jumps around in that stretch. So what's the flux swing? 0.323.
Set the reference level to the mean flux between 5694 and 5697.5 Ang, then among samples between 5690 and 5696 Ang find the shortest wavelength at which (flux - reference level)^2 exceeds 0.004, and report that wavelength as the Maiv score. 5690.29 Ang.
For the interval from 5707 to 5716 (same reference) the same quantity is 5712.60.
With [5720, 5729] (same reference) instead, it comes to 5723.14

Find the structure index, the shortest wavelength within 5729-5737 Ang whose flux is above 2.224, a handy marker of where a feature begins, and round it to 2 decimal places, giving 5729.73 Ang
